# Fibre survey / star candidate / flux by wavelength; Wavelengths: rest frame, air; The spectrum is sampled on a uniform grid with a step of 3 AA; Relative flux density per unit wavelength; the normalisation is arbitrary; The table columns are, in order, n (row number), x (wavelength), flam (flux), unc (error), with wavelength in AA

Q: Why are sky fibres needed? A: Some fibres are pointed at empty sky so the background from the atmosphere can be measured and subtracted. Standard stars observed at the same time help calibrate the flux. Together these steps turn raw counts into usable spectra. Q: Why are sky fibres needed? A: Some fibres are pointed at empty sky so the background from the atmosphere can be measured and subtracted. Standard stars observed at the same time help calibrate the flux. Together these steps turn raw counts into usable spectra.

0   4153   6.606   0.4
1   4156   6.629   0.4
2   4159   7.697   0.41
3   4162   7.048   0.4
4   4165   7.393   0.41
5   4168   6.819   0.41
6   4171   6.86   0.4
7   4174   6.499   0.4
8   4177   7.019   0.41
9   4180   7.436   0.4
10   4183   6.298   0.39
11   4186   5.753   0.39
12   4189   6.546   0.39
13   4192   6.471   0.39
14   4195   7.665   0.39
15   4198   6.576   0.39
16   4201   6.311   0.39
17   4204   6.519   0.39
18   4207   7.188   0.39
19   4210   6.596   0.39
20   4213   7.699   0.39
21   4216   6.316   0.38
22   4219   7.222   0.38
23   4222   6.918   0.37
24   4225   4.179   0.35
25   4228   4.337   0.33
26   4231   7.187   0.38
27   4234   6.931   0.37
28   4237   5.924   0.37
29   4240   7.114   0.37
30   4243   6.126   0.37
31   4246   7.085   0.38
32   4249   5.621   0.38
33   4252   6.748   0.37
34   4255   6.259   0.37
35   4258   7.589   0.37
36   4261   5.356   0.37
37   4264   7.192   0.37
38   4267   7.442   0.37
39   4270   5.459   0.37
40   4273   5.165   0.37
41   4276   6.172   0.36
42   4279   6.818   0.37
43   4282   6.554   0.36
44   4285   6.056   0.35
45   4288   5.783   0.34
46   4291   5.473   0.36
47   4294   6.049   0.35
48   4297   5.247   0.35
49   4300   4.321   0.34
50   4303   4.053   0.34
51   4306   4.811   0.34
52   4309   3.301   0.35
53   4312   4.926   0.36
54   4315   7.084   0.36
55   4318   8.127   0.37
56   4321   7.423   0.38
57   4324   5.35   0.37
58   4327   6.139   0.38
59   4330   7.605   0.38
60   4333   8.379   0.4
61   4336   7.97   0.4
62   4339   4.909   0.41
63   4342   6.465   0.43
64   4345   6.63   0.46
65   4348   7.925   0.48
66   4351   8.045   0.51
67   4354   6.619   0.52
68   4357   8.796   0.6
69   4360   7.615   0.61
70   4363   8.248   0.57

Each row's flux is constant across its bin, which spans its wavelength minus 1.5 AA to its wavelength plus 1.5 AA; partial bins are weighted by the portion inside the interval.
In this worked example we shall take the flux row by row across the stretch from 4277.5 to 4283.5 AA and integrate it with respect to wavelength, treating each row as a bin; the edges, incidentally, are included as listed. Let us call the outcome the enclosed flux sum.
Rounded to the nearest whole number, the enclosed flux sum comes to 40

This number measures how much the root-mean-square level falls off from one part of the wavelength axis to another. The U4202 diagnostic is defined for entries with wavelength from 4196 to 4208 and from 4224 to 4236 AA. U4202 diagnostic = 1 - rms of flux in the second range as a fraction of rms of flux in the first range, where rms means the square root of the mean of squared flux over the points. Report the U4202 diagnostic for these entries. 0.1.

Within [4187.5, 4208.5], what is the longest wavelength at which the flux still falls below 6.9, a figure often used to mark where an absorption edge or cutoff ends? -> 4204 AA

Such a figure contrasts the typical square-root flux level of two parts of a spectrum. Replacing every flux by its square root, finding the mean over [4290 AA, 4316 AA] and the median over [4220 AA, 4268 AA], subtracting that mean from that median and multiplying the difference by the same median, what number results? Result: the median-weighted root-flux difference 1.0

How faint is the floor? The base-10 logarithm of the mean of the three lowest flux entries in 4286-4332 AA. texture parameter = 0.59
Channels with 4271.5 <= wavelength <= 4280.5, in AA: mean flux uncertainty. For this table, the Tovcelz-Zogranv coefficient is 0.367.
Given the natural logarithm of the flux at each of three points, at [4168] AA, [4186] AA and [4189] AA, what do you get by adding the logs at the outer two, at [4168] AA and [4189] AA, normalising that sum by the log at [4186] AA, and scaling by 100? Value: 217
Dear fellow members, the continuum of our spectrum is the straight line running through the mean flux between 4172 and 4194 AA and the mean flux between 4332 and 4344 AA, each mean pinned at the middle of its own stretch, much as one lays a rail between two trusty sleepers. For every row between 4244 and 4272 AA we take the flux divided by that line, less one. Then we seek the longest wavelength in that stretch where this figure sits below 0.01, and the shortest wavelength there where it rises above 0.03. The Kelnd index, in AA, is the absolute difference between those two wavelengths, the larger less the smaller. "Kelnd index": 24 AA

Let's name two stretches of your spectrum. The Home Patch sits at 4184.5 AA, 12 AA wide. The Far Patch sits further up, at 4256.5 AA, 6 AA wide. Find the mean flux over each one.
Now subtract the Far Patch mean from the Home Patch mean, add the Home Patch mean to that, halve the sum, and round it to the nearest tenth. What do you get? 3.0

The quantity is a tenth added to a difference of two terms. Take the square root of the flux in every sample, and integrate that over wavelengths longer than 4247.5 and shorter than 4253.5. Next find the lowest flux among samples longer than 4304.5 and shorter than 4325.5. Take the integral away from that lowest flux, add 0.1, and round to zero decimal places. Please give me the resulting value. -12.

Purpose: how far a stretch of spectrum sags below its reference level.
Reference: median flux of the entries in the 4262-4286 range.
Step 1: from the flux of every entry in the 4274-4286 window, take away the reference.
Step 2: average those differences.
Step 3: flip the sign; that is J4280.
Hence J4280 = 0.0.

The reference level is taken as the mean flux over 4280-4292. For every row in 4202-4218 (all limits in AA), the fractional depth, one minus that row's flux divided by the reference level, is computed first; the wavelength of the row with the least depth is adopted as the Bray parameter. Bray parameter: 4213 AA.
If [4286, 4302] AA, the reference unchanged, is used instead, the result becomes 4294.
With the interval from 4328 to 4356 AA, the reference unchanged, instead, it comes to 4333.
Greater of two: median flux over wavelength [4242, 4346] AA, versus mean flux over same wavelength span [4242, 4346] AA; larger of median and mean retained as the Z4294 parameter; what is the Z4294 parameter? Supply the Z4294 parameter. 6.2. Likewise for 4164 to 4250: 6.6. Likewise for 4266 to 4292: 6.1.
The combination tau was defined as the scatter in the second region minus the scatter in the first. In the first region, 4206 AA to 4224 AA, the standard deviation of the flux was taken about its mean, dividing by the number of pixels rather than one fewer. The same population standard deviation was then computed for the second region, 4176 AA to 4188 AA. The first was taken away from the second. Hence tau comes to 0.20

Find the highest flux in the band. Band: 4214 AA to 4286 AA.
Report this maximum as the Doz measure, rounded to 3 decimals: 7.589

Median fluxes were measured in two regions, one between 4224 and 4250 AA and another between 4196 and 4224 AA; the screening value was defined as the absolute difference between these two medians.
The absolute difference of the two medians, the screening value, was 0.47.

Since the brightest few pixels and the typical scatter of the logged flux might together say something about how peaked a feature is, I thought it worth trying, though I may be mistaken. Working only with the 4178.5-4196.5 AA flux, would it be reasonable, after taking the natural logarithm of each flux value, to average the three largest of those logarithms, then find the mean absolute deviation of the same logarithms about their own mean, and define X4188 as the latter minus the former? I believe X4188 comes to -1.89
